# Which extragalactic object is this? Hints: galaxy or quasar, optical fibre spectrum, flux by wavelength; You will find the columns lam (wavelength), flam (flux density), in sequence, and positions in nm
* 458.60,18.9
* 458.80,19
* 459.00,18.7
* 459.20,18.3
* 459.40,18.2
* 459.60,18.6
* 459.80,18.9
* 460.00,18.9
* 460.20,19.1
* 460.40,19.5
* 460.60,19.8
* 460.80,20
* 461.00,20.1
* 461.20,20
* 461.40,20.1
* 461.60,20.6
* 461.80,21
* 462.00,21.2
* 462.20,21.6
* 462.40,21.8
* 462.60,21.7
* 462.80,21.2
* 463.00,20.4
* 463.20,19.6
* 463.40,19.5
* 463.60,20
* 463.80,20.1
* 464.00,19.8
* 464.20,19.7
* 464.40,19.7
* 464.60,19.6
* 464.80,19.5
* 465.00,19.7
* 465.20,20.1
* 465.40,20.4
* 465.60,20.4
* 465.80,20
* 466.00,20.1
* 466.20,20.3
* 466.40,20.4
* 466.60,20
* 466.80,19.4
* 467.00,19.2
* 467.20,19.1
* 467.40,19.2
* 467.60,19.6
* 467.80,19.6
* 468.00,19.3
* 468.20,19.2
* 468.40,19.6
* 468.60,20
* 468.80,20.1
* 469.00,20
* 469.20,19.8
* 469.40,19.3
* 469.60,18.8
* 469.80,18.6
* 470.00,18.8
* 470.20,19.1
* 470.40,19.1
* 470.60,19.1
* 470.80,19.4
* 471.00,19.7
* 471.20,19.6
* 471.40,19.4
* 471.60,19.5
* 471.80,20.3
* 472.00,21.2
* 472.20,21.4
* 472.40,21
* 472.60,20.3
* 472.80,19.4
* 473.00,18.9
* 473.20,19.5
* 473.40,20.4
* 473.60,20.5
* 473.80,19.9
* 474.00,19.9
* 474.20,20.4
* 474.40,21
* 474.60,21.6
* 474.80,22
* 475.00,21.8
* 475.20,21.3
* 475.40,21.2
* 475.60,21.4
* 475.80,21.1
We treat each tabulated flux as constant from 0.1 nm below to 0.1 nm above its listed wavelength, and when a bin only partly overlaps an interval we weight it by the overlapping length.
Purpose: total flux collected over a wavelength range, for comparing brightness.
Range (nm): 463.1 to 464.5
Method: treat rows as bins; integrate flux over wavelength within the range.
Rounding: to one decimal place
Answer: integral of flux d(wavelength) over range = 27.7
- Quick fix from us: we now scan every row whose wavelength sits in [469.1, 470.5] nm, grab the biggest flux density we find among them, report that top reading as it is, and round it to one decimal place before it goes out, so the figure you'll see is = 19.8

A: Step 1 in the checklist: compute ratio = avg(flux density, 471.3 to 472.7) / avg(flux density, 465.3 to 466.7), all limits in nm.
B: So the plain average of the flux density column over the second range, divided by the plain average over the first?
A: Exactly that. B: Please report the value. 1.01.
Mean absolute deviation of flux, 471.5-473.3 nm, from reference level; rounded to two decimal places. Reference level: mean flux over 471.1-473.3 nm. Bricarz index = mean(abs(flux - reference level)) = 0.76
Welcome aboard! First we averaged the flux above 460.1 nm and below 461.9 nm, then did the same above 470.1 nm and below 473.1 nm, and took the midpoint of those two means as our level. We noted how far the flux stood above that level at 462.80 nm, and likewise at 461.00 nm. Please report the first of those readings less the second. 1.1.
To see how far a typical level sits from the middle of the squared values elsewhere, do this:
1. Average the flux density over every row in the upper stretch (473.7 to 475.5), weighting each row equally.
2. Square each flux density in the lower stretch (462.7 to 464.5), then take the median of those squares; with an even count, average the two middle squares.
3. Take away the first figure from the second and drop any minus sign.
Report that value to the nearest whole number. 371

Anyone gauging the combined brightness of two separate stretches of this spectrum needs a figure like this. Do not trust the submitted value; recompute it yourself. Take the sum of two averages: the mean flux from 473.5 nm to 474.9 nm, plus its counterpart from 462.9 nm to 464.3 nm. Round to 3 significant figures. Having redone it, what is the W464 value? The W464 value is 40.6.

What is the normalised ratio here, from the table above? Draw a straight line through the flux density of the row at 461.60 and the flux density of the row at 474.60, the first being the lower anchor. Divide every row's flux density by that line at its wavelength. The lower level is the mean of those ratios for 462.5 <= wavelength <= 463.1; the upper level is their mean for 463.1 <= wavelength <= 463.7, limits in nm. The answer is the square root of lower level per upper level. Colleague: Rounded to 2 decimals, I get 1.04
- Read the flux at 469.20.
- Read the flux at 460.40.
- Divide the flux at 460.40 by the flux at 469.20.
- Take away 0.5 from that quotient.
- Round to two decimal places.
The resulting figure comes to 0.48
